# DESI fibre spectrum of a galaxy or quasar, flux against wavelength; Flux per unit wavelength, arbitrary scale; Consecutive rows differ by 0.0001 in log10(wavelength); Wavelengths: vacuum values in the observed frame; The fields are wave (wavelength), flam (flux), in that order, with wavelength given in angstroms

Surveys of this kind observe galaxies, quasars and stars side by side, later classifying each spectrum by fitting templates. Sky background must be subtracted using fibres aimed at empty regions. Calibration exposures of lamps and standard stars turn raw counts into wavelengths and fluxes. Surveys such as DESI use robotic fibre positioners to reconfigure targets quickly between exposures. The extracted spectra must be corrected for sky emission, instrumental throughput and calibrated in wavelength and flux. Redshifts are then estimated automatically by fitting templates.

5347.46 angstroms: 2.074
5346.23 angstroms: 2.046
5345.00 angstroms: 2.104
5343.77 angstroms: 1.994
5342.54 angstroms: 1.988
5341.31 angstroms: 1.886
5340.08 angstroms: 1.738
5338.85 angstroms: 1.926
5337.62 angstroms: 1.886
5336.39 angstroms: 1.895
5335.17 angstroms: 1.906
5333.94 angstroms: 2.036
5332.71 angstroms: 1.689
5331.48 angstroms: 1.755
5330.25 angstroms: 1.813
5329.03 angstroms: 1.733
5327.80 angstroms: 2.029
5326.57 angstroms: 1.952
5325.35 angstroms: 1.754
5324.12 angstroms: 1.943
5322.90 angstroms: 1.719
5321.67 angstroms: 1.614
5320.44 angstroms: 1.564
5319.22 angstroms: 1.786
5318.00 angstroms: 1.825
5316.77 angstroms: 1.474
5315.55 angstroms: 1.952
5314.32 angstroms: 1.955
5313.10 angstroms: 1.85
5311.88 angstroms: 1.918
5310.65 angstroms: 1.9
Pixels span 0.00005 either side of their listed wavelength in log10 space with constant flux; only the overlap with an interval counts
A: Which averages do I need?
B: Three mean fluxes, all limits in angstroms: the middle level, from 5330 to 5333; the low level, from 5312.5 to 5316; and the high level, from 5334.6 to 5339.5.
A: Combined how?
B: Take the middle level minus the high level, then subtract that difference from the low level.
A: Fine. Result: 2.07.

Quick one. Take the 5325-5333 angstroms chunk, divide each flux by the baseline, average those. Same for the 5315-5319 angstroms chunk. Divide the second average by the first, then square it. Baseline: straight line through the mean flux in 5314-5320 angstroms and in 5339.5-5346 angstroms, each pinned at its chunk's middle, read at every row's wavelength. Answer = 1.00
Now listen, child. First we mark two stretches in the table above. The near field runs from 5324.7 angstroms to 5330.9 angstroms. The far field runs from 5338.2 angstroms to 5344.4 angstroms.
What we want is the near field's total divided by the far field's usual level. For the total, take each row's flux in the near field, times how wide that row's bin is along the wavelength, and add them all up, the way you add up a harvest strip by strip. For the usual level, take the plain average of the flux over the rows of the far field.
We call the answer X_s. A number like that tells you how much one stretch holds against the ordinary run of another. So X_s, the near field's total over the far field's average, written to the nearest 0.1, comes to 6.0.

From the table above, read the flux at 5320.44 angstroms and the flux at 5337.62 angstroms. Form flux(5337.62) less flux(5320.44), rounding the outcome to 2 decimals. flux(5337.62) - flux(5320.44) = 0.32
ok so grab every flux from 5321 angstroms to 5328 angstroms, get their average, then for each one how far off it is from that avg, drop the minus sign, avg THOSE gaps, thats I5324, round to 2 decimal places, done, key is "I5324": 0.14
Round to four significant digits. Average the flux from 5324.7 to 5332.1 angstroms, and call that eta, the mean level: 1.839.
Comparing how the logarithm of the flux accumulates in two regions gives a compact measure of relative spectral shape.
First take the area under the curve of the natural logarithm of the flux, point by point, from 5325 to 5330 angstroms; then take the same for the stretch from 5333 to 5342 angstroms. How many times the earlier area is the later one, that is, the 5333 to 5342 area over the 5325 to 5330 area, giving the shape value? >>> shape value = 1.8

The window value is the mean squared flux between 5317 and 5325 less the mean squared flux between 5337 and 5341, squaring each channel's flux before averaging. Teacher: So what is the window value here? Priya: -0.4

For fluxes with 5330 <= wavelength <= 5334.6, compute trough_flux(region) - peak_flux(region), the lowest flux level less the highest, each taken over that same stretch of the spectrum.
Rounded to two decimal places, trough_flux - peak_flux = -0.35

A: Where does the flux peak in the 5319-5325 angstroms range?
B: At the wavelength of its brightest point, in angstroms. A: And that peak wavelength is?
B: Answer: 5324.12 angstroms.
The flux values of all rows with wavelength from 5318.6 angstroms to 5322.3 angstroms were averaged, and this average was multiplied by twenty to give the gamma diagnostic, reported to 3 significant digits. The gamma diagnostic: 33.1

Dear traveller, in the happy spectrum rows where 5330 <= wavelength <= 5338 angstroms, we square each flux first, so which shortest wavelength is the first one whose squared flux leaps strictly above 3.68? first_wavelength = 5333.94 angstroms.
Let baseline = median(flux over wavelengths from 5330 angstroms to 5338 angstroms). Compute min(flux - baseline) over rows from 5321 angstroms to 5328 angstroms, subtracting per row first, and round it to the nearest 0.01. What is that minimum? -0.27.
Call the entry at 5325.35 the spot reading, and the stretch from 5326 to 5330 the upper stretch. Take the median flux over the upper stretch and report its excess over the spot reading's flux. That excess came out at 0.20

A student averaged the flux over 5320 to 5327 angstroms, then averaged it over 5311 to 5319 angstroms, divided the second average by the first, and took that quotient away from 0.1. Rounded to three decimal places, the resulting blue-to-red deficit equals -0.941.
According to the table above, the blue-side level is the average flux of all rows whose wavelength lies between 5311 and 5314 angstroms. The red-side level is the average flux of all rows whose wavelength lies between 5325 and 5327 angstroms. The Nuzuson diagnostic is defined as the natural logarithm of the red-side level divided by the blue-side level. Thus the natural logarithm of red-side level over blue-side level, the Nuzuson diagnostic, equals -0.02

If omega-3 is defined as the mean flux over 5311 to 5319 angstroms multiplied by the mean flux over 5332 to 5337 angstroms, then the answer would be 3.44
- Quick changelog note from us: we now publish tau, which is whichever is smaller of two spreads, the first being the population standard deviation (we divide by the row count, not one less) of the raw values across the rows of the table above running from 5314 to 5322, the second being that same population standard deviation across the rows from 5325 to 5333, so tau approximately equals 0.116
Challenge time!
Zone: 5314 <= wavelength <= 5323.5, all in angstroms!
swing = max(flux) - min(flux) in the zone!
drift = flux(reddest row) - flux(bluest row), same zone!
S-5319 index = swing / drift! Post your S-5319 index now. -2.0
